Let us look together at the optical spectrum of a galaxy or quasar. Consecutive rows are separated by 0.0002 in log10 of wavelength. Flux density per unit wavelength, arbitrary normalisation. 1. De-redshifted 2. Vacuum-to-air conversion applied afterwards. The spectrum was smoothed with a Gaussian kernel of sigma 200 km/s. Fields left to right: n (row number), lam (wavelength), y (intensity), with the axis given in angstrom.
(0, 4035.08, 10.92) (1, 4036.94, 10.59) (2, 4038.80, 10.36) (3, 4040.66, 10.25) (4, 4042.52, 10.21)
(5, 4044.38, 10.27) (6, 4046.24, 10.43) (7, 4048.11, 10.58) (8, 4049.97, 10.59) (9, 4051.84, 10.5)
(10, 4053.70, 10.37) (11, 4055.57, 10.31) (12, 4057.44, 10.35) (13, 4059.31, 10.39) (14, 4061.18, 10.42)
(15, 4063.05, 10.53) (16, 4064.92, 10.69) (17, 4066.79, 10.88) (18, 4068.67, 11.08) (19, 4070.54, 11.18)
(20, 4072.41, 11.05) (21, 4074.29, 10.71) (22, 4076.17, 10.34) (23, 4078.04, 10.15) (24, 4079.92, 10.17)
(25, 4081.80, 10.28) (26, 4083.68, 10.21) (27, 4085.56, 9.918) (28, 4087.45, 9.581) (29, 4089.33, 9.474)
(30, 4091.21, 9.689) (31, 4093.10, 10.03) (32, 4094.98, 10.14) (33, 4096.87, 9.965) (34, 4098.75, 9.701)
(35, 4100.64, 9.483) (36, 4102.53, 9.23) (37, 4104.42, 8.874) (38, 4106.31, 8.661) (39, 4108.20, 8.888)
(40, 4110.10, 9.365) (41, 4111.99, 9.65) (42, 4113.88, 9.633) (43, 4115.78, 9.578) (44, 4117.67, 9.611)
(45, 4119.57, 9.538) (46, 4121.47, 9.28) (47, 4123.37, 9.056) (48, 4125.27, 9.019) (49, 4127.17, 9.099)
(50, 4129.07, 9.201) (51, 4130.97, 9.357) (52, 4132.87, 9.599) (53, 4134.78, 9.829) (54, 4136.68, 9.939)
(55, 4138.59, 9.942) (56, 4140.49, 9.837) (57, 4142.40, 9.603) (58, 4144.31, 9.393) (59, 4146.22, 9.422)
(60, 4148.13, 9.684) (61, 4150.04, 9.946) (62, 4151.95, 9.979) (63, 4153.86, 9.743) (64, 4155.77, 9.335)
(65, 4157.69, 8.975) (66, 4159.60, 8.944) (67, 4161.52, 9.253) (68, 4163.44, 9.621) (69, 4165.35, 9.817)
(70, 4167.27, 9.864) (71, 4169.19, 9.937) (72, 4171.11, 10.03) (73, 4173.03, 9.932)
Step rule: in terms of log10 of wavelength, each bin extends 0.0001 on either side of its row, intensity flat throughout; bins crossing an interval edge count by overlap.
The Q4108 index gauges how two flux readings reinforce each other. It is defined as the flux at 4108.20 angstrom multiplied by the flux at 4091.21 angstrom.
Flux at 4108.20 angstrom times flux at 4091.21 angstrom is 86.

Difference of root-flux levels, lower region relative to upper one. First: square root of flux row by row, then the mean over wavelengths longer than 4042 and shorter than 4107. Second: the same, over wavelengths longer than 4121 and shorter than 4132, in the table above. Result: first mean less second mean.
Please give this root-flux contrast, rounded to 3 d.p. 0.162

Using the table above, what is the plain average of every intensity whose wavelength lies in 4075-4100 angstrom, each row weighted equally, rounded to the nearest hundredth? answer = 9.97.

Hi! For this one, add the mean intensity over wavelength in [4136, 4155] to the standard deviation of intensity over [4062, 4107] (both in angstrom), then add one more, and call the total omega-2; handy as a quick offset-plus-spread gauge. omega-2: 11.4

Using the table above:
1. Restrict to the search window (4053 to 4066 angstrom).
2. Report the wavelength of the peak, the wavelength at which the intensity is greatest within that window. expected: 4064.92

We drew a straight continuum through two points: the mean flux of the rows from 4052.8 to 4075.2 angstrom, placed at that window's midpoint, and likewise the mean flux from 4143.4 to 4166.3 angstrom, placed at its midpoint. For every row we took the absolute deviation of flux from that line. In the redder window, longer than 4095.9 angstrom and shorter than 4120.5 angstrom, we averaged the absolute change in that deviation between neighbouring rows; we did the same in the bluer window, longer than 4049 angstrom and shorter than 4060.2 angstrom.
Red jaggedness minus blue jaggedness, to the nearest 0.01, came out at 0.13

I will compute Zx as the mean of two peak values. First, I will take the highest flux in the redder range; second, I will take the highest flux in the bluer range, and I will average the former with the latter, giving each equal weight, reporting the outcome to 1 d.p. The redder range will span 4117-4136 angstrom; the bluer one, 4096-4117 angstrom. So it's 9.9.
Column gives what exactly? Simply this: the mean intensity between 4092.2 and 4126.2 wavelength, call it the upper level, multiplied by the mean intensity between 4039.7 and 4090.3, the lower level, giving 98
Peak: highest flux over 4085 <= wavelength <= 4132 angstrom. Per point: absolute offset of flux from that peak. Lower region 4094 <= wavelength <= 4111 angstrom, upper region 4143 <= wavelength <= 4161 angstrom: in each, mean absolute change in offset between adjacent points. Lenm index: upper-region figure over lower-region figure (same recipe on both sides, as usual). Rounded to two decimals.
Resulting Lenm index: 0.74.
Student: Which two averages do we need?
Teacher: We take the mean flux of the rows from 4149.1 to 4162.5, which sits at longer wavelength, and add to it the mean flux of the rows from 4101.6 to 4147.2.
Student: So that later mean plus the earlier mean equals 18.9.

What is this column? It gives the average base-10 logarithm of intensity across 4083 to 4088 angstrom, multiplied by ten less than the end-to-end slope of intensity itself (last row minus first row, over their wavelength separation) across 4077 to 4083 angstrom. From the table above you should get -9.9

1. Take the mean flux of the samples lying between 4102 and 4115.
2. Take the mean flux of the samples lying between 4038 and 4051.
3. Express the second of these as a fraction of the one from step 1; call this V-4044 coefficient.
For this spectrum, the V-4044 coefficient 1.13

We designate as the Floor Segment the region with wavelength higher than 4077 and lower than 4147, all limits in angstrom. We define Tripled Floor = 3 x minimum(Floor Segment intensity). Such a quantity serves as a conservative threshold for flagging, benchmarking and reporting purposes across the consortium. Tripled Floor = 26.0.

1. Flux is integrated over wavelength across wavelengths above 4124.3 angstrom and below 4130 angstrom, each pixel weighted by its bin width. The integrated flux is 52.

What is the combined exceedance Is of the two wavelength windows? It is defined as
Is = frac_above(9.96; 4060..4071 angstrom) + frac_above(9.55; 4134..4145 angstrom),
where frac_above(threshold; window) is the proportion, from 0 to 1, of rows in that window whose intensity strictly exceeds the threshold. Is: 1.8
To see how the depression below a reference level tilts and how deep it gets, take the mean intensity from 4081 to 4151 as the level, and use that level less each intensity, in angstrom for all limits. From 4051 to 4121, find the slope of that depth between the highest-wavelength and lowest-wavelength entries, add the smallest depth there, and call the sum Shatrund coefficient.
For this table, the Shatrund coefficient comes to -1.61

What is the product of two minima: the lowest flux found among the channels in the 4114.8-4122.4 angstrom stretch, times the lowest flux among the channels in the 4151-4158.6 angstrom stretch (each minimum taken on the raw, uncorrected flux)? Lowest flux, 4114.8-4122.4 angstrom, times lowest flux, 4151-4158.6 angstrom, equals 83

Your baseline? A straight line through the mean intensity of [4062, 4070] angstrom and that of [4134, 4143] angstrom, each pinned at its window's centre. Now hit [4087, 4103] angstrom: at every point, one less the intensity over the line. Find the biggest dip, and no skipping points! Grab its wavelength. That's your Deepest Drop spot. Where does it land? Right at 4102.53 angstrom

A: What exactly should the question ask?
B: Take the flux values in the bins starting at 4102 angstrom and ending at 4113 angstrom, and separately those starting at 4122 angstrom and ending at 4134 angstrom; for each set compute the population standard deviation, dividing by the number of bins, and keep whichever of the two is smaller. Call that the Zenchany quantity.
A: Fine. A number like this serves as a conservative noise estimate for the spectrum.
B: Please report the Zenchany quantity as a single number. 0.20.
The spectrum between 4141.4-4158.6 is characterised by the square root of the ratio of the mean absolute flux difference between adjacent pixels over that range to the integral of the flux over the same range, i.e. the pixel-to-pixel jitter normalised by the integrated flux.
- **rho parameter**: 0.037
